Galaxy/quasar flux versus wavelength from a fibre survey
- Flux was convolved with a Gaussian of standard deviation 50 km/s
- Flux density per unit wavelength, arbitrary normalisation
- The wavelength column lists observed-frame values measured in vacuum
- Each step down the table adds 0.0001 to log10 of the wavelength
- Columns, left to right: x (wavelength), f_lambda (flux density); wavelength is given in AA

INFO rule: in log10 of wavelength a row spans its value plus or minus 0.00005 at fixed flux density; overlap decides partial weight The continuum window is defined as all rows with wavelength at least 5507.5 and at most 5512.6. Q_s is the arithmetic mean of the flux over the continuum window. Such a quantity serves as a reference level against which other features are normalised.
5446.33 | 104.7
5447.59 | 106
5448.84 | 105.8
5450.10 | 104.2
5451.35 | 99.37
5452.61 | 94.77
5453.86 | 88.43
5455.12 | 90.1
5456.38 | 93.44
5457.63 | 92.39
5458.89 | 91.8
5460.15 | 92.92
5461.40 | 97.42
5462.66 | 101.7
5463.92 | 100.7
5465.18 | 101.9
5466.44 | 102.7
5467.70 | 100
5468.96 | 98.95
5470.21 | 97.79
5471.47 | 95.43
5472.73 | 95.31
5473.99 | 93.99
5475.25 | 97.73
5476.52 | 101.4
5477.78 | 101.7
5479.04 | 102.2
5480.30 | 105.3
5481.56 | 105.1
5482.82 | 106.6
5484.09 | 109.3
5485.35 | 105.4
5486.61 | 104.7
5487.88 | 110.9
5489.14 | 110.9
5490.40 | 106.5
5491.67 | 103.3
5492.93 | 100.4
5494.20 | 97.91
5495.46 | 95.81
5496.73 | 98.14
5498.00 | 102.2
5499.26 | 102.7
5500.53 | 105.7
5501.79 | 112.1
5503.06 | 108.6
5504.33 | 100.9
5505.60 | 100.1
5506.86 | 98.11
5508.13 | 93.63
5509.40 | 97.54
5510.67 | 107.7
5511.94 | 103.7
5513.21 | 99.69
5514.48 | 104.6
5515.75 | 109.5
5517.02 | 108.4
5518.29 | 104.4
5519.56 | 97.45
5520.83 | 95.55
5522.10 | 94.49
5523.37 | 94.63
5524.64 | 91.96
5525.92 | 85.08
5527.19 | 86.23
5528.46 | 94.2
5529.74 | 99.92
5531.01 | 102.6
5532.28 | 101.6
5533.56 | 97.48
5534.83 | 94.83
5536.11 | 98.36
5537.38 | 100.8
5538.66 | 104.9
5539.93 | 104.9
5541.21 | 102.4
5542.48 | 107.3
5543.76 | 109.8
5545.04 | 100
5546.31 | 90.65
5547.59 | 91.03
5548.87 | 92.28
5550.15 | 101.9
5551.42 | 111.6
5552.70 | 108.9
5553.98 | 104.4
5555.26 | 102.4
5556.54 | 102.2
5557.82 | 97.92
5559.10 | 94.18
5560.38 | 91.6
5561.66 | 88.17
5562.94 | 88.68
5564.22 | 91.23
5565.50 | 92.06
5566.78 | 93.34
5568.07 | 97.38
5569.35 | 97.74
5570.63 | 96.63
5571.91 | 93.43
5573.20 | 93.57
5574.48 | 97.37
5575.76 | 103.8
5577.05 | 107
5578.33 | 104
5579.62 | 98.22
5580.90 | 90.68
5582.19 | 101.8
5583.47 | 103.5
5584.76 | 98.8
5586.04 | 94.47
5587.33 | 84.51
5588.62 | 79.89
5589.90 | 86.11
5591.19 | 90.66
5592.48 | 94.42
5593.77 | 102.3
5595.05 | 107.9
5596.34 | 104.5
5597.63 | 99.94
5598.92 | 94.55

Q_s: 101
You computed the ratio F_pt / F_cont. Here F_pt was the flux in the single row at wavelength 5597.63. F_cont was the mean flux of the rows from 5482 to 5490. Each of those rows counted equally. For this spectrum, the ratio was 0.93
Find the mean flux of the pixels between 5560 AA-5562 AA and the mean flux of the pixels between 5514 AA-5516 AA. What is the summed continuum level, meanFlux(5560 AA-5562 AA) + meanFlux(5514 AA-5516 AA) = 197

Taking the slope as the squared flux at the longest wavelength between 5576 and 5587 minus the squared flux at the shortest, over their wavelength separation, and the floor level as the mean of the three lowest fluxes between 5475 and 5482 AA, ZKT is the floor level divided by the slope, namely -0.36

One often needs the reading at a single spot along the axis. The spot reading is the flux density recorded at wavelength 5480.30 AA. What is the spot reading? 105.3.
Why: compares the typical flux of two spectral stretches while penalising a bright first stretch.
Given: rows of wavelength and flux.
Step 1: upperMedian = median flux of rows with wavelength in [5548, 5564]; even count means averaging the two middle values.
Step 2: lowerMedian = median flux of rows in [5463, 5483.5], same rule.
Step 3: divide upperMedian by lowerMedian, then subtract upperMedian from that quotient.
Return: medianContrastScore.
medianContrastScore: -98.9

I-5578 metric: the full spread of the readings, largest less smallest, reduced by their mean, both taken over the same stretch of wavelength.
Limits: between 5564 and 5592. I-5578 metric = -68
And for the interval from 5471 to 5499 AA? -85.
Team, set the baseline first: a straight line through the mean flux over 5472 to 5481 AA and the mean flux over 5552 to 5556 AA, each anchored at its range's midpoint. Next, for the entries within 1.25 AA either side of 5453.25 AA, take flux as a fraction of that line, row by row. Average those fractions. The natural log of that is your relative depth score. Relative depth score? -0.067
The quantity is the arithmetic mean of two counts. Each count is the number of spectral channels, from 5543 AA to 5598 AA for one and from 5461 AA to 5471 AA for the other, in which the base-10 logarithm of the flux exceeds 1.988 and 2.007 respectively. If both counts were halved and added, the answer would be 13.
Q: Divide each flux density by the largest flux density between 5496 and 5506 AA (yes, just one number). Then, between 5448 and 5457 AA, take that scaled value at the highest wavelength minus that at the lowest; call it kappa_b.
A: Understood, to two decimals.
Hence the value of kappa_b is -0.11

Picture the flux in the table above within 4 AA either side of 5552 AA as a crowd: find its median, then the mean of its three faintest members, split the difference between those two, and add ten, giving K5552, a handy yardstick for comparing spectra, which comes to 111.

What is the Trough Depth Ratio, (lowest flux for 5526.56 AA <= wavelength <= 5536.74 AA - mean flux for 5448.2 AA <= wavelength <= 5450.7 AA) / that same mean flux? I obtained -0.18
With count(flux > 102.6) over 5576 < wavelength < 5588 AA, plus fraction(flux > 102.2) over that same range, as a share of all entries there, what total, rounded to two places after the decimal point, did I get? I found 3.33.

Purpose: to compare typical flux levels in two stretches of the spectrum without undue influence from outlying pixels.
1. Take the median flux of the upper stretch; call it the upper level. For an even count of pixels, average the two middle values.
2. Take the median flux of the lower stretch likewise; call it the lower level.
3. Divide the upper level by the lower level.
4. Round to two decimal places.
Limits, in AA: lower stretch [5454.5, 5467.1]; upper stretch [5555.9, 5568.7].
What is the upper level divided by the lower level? 0.97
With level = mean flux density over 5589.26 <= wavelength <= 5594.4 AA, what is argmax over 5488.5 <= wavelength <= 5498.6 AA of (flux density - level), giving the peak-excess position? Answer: 5489.14 AA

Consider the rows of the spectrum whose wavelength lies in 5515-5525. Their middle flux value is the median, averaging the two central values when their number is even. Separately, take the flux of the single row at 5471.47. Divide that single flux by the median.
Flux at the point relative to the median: 0.99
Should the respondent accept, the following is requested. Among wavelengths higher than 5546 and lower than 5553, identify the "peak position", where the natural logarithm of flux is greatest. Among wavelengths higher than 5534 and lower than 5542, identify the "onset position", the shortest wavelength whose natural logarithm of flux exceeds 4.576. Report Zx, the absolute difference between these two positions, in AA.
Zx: 15.3 AA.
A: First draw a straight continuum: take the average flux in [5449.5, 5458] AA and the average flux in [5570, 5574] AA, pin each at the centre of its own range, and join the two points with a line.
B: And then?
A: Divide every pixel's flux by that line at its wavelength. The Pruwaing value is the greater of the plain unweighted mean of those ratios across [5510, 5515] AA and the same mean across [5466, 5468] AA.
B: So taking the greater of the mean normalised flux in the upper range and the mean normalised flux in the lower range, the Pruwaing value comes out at 1.10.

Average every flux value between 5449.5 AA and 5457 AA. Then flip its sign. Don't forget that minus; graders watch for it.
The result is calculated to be -95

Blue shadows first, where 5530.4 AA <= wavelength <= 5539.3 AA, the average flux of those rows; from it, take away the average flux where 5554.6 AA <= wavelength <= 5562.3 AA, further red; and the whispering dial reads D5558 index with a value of 4.0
